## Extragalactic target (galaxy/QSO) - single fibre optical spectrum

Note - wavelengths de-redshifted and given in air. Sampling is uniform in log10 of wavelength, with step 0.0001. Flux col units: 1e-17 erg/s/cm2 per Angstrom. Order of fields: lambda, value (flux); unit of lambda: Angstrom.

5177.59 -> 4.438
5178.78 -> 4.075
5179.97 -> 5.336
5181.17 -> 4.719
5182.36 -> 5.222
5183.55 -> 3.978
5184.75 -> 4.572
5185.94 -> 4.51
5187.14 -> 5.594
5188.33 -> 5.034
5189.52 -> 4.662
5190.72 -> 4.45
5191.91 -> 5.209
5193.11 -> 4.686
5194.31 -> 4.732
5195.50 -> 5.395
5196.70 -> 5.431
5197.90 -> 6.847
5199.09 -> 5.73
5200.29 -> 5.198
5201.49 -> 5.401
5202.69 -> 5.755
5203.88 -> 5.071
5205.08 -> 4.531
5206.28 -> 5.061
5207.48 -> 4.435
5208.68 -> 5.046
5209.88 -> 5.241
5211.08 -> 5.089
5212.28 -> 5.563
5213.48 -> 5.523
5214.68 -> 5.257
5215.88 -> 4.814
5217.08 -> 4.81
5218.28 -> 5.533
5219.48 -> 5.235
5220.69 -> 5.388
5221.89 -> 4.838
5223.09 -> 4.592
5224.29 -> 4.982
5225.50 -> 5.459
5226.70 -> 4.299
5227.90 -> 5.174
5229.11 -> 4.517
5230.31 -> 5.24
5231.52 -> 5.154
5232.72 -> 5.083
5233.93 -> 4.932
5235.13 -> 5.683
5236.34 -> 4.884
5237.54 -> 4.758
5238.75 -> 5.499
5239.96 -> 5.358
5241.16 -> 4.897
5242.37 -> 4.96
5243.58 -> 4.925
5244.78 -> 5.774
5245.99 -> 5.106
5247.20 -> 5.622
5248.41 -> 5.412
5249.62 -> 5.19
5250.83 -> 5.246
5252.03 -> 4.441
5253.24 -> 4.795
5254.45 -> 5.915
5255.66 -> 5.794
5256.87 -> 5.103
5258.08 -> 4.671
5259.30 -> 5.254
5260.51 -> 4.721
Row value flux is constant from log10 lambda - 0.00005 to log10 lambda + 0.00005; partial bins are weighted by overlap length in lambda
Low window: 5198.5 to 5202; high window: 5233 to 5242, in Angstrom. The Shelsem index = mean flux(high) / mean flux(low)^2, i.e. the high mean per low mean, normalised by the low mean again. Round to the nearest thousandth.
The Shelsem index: 0.174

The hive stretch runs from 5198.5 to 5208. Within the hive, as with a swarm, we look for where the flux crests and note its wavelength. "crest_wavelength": 5202.69 Angstrom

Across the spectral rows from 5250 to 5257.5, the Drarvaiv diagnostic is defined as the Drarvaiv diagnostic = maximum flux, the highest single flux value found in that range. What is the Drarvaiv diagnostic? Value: 5.915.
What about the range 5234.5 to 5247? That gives 5.774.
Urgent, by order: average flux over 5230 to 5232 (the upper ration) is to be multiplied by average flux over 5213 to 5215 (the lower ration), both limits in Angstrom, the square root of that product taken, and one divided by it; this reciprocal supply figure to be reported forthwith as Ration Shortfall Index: 0.189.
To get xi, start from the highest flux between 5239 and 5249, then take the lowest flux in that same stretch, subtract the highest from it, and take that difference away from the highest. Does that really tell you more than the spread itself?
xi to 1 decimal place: 6.7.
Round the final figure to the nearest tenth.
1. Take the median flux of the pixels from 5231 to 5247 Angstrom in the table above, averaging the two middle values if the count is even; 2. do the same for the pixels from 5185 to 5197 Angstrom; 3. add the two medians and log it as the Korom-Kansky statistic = 10.0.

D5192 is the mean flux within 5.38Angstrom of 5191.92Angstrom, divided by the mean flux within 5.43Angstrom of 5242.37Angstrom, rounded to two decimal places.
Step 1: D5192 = 0.96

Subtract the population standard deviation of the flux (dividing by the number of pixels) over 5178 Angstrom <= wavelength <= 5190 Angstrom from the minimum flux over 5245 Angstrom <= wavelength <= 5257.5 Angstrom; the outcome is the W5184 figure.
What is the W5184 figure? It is 3.94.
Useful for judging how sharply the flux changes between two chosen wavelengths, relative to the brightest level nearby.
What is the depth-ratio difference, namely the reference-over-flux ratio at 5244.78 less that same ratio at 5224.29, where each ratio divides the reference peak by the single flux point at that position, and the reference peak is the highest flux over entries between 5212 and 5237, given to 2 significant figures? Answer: -0.16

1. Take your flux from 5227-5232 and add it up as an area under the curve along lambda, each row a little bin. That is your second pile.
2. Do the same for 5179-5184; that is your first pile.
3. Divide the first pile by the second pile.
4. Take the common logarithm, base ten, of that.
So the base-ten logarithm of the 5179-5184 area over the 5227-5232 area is -0.02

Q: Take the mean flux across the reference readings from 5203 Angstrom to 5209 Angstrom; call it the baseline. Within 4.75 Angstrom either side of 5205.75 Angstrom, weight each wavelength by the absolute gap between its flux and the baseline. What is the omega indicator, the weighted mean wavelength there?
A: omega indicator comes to 5204.9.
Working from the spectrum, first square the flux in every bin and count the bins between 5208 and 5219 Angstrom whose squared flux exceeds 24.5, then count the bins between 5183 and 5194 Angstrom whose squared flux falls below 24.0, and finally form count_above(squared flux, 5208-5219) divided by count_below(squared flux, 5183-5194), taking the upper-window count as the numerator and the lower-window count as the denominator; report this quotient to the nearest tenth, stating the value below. 1.2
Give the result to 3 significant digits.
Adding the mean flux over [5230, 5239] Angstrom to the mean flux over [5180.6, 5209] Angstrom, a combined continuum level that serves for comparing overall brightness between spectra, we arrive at 10.2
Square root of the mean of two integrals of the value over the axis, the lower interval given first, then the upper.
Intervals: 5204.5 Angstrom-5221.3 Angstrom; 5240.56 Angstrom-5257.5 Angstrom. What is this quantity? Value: 9.34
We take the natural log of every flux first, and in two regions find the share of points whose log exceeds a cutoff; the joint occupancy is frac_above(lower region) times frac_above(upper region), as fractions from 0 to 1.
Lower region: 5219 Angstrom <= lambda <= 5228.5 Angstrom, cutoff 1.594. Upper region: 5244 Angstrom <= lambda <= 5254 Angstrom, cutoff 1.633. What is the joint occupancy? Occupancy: 0.39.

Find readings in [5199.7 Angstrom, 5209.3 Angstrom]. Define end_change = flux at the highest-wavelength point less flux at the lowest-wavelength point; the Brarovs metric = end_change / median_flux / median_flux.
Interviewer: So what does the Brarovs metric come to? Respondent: -0.01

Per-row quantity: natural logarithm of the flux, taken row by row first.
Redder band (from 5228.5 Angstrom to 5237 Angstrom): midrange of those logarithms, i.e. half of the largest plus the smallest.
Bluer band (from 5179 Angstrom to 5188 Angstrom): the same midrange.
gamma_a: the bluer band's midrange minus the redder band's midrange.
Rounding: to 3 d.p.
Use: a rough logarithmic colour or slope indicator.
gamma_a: -0.071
